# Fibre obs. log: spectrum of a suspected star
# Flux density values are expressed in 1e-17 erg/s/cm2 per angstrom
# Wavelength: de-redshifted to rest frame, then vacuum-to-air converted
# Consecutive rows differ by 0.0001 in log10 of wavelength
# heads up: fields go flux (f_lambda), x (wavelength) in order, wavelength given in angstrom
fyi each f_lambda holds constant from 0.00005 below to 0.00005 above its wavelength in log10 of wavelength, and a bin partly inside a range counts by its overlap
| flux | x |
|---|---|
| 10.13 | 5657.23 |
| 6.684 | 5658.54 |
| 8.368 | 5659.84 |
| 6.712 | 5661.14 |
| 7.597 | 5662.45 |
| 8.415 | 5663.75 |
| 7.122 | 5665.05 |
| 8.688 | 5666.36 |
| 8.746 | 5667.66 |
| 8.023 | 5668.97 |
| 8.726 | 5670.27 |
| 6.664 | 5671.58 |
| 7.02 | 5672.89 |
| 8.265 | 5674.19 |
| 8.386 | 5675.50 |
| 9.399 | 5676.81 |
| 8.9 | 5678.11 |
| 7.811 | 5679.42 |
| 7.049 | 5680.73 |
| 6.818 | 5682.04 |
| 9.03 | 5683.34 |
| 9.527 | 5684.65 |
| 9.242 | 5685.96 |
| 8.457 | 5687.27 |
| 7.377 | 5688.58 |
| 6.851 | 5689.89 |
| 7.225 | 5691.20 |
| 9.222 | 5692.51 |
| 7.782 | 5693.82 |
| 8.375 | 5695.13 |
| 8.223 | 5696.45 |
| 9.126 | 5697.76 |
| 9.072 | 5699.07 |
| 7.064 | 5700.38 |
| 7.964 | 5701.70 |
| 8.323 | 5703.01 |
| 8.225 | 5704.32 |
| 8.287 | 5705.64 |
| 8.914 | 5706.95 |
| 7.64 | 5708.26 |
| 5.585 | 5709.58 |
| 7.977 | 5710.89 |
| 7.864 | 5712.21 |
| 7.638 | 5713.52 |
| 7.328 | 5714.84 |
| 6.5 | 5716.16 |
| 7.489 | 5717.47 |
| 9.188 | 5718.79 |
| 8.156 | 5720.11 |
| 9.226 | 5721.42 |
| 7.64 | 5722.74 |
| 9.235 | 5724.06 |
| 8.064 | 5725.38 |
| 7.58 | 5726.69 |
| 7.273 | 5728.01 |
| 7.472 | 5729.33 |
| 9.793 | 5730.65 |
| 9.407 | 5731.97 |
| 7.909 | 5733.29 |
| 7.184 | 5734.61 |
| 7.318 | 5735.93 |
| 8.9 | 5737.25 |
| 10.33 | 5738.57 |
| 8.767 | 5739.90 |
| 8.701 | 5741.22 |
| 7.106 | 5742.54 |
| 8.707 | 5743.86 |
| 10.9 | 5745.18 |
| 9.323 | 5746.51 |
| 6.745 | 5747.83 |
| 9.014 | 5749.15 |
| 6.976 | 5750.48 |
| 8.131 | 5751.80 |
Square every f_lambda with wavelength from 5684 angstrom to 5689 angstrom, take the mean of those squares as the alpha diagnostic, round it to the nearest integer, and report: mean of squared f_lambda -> 76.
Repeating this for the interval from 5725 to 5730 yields 58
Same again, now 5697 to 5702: 70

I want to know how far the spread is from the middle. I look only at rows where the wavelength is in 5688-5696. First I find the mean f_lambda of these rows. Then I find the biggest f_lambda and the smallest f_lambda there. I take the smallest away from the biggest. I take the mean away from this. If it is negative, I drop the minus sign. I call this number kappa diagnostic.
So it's 5.4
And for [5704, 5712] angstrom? 4.4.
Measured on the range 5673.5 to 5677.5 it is 7.5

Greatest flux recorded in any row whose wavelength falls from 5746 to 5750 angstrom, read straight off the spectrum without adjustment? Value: 9.323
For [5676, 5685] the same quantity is 9.527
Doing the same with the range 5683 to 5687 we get 9.527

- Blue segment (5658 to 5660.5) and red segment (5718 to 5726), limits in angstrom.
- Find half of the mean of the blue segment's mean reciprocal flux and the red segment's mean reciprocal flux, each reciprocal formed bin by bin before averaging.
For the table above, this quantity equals 0.0629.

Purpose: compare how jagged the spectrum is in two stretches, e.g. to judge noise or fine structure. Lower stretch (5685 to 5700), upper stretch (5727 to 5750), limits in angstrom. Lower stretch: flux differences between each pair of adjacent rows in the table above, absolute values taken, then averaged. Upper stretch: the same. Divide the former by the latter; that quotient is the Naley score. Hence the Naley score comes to 0.58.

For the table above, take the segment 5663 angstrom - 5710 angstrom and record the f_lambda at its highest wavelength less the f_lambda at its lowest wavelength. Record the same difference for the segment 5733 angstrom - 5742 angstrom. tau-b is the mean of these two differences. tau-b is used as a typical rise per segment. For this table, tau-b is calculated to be -1.0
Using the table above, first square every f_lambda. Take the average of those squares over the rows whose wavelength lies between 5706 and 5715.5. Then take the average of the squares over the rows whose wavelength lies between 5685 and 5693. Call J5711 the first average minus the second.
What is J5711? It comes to -8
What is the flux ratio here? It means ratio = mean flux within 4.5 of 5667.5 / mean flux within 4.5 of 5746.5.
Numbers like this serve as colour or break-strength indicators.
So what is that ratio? 0.96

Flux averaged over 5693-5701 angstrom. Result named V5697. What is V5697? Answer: 8.3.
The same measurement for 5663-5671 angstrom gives 8.3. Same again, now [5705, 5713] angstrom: 7.7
